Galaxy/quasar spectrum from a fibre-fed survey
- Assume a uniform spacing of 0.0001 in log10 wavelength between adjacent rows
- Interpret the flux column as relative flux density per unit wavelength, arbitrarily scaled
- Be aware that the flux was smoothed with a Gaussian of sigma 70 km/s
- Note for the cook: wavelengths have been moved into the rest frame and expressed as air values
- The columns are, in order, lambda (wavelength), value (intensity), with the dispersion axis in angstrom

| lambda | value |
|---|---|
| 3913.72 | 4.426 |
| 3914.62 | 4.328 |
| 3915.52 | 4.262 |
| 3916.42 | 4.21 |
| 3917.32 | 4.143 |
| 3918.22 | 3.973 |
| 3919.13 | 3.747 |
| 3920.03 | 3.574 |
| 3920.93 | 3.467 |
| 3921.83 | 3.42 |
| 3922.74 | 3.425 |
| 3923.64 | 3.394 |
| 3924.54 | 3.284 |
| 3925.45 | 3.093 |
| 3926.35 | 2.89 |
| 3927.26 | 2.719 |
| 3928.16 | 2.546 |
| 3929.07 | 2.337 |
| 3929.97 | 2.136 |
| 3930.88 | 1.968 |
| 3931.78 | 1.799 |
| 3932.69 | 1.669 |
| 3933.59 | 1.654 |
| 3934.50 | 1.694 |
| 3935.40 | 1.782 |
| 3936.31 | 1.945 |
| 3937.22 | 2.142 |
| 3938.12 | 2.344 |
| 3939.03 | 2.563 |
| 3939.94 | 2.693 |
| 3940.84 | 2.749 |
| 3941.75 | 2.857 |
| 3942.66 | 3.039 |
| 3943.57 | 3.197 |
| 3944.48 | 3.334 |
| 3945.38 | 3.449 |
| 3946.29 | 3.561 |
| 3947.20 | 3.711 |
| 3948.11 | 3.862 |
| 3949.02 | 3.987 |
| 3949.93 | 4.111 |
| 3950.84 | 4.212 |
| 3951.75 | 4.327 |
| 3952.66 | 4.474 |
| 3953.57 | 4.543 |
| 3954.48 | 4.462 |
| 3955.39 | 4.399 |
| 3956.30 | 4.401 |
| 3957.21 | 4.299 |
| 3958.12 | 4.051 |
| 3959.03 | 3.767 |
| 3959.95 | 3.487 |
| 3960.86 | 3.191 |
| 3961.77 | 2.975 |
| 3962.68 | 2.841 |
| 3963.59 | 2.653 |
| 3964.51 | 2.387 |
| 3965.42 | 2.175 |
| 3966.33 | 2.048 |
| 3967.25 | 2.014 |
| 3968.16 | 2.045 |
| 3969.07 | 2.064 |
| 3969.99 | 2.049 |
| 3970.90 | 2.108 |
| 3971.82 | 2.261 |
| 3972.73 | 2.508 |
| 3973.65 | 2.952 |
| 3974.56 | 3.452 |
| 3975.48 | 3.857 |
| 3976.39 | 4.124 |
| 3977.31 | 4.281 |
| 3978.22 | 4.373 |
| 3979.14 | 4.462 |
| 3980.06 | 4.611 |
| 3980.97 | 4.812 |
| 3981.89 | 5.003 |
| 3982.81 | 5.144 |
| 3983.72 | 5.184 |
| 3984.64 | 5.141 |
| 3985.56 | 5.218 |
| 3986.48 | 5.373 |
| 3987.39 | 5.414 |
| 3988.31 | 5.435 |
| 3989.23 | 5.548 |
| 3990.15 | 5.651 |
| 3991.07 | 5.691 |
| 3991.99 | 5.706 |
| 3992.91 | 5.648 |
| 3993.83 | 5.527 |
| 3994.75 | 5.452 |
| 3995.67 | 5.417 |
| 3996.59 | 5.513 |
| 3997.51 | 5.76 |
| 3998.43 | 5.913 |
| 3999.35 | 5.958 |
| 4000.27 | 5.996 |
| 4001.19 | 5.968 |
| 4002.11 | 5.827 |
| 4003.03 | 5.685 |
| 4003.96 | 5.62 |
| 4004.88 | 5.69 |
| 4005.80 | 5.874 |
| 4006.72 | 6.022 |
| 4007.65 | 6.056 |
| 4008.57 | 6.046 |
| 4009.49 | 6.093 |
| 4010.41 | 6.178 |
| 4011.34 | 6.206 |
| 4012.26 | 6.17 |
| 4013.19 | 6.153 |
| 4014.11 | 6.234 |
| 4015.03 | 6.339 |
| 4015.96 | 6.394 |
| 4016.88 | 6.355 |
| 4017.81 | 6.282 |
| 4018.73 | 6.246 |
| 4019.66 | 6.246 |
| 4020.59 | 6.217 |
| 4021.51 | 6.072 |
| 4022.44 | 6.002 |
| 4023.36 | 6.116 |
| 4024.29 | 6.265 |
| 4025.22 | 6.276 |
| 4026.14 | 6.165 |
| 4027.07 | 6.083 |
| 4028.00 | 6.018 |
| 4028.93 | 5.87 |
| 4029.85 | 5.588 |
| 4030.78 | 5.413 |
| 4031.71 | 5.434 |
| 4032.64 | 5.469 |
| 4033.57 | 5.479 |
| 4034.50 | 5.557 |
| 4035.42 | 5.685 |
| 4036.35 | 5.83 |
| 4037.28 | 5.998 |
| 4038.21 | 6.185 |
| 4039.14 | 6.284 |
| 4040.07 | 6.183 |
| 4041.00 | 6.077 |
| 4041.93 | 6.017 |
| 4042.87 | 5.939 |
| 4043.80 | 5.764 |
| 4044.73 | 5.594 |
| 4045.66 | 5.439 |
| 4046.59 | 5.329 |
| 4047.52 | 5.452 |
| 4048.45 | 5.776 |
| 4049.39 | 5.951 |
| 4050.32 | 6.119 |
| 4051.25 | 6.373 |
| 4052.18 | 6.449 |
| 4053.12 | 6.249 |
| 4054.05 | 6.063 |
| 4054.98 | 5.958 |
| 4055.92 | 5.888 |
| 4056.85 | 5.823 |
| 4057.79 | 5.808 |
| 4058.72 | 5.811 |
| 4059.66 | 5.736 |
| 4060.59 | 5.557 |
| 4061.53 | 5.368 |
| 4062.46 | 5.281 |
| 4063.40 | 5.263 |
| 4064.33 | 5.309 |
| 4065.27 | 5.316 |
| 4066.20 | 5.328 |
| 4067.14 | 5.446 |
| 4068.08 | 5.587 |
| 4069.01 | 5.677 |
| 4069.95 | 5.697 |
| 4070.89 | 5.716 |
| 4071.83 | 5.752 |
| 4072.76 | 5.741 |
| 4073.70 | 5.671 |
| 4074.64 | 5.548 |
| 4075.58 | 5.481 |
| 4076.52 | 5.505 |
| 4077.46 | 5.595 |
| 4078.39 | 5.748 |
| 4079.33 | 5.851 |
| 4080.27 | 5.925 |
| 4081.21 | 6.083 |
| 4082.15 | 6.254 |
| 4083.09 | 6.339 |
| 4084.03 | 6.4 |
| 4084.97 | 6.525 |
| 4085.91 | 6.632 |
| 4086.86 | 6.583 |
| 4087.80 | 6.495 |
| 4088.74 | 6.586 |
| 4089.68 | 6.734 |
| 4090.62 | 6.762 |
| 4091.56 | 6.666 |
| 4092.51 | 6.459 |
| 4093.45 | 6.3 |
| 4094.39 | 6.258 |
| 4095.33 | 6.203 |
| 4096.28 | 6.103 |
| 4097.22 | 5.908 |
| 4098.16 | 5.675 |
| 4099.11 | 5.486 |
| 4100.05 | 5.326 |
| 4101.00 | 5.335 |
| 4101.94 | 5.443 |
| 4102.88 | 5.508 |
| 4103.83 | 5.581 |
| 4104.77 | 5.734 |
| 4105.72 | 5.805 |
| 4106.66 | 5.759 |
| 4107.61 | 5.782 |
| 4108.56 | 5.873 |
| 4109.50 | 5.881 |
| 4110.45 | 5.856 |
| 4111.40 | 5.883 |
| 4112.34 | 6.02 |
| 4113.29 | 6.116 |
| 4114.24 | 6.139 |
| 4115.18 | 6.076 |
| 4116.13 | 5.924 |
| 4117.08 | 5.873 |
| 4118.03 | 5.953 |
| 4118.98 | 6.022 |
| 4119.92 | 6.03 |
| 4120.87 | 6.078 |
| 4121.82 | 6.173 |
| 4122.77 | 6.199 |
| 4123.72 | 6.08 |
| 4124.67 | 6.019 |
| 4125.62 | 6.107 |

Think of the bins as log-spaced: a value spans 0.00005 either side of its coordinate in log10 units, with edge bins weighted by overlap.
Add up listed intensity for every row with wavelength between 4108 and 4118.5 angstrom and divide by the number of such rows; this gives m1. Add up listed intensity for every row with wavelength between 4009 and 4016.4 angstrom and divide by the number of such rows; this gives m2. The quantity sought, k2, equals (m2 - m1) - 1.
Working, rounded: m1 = 6.0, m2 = 6.2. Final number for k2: -0.74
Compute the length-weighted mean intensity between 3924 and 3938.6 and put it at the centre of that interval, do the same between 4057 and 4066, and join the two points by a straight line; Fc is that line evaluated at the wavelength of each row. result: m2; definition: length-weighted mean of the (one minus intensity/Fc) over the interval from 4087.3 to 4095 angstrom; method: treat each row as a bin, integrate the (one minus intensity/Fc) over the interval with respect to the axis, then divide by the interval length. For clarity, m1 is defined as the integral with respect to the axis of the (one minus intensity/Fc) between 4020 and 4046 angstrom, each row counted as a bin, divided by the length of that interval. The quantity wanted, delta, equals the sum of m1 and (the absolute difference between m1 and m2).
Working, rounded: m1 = -0.23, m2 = -0.05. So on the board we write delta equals -0.05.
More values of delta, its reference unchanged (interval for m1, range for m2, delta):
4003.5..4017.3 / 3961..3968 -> 0.20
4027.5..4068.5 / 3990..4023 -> 0.21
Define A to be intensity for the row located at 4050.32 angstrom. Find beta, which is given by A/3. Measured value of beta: 2.0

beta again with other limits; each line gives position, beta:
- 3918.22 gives 1.3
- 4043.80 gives 1.9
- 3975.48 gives 1.3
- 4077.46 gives 1.9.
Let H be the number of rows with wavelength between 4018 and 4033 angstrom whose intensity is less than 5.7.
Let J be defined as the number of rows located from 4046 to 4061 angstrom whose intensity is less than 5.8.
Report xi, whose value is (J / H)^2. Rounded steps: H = 4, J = 5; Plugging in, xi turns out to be 1.6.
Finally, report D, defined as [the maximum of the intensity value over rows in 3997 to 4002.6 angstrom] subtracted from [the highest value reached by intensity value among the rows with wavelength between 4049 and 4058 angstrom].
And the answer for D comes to 0.45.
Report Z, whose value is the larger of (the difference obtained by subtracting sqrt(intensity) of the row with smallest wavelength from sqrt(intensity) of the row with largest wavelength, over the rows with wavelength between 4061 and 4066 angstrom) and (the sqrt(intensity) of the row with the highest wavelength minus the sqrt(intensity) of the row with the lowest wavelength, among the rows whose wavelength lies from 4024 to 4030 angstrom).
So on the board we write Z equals -0.01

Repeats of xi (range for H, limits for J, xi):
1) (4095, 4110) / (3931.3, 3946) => 5.2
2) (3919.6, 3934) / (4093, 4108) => 0.4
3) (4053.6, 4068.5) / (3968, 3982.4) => 3.2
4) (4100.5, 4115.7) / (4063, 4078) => 16.0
